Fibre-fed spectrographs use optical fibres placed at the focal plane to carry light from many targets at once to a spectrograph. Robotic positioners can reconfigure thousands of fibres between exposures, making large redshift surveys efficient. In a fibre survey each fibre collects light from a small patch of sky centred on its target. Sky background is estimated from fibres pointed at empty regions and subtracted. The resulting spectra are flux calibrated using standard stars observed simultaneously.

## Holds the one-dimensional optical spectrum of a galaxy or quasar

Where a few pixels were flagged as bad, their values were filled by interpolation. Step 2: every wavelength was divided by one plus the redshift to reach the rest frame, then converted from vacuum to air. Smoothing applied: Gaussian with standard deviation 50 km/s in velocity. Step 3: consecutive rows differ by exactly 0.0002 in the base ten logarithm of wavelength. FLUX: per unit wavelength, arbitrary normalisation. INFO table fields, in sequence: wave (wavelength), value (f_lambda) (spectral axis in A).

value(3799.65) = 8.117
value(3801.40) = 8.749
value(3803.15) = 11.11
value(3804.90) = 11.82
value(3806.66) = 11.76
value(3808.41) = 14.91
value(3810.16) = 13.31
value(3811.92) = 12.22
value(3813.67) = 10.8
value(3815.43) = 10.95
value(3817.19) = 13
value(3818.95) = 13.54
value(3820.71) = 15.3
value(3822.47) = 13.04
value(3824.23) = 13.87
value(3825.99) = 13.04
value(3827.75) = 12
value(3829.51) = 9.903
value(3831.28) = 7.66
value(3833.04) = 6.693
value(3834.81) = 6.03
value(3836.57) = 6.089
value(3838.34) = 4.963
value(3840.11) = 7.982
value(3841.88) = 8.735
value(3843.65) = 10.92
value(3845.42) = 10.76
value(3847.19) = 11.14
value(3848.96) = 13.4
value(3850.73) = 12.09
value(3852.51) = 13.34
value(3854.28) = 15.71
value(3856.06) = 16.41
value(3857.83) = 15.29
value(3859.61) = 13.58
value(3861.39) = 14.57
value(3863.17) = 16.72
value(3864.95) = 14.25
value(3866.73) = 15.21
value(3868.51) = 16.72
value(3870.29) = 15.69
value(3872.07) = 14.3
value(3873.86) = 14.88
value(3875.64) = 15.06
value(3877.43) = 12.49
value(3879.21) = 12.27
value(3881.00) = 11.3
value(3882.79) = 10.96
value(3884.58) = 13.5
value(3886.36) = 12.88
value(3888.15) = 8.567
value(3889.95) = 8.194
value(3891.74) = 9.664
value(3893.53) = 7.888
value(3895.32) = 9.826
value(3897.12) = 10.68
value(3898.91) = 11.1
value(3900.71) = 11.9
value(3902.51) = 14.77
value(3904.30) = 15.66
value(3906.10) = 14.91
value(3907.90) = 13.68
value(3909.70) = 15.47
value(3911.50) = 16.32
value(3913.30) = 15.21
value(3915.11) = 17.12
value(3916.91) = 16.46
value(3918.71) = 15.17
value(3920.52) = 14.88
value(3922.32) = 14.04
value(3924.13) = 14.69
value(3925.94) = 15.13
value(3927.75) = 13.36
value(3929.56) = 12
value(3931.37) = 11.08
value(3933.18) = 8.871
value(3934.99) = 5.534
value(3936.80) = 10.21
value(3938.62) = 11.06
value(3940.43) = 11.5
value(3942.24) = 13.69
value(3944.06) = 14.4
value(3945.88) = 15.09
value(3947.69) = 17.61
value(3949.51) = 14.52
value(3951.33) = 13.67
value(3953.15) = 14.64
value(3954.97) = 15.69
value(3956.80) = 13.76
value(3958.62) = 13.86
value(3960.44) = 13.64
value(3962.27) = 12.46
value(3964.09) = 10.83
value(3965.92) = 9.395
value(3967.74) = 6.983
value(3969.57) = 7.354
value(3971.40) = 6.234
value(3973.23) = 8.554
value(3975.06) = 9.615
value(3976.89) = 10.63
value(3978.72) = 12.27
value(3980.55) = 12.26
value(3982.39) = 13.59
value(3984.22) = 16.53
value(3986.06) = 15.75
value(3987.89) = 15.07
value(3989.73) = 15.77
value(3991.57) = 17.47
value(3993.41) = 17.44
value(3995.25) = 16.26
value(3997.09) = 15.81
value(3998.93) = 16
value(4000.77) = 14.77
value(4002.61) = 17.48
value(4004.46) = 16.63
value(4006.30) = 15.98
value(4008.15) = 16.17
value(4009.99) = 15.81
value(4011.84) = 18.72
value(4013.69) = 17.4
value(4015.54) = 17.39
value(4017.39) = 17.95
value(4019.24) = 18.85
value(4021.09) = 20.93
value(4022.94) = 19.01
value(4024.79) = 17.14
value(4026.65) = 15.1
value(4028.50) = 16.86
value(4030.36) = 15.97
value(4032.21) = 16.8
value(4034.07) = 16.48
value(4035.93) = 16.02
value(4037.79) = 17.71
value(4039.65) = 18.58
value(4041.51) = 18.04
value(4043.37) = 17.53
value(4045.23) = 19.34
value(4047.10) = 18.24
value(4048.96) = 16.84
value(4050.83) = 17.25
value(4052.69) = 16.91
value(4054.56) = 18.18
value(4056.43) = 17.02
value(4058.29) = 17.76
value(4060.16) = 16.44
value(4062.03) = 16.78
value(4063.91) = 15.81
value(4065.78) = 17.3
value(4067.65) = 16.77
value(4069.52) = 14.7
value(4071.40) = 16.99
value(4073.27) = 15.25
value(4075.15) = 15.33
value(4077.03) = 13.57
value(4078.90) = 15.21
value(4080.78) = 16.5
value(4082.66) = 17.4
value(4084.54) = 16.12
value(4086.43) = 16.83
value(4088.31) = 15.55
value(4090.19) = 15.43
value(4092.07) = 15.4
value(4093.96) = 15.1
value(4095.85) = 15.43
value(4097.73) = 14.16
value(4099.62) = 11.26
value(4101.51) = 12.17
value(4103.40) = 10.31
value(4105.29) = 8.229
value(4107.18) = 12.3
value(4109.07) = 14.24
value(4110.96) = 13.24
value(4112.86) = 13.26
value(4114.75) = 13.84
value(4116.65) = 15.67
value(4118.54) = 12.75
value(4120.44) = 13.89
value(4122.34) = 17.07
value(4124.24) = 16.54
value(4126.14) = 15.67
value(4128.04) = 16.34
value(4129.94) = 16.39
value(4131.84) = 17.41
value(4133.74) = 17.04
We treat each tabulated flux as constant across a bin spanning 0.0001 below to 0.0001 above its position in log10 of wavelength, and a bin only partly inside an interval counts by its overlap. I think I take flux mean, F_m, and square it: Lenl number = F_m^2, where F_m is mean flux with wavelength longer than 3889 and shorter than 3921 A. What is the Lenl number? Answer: 176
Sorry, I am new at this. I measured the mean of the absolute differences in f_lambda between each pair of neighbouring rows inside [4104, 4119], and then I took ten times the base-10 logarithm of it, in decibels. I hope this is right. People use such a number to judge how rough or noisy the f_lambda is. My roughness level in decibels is 2.5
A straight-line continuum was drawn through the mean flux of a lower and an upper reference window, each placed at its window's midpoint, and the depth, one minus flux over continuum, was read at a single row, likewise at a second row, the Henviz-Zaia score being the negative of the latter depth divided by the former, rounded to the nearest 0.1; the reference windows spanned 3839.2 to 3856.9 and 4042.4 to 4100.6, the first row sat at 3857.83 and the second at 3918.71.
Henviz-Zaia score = -0.5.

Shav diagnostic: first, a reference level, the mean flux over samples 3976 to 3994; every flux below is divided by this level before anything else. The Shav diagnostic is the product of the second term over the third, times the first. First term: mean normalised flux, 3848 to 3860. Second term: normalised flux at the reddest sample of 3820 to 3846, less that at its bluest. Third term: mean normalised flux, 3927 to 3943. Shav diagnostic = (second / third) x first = -0.41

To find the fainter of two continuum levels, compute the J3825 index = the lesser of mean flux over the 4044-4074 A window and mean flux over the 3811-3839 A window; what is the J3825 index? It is 10.6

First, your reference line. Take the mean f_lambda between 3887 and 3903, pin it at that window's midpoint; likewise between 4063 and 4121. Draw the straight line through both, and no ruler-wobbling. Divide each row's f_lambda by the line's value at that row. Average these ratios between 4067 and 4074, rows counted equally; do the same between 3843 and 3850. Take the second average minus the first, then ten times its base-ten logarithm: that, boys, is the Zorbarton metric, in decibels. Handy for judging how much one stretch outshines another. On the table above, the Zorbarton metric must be -9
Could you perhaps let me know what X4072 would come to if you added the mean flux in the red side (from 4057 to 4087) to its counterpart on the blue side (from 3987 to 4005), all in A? 32.4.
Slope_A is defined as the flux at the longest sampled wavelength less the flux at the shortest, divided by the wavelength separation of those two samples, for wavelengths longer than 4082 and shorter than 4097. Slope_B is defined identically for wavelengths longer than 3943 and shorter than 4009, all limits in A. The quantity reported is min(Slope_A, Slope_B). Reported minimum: -0.15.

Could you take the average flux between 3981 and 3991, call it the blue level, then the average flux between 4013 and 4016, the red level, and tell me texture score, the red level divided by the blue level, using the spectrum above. 1.1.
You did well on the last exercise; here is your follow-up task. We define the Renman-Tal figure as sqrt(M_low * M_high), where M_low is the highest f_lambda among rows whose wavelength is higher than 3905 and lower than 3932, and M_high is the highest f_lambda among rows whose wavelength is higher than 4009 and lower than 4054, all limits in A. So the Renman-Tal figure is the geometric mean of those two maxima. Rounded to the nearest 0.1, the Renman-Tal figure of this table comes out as 18.9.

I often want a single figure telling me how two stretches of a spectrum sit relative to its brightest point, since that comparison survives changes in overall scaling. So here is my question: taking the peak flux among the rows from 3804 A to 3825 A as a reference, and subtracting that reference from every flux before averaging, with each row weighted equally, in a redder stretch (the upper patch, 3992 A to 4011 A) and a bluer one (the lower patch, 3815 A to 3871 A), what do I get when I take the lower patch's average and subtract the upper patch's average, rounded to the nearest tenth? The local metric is -4.1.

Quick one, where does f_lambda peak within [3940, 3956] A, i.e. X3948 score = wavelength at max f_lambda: 3947.69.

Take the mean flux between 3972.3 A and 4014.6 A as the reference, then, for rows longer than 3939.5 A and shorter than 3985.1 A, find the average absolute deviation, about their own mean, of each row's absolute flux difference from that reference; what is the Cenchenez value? 2.1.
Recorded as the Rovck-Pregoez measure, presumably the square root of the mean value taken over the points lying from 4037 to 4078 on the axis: 4.1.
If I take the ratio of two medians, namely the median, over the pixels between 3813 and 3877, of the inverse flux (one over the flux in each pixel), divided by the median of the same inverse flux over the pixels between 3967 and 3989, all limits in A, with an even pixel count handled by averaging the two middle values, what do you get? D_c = 0.86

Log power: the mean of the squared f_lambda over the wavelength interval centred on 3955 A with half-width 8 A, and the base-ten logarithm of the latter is 2.32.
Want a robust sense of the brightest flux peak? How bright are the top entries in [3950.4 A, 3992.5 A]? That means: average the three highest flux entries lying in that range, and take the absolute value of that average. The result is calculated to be 16.6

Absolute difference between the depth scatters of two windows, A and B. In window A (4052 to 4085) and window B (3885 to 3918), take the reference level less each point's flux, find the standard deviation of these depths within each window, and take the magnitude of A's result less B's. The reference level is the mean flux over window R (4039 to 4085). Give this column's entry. 1.9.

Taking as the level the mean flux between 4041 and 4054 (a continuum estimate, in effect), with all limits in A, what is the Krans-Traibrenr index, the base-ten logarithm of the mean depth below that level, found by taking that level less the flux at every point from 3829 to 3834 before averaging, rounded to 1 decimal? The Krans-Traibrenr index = 1.0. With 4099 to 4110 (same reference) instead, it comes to 0.8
